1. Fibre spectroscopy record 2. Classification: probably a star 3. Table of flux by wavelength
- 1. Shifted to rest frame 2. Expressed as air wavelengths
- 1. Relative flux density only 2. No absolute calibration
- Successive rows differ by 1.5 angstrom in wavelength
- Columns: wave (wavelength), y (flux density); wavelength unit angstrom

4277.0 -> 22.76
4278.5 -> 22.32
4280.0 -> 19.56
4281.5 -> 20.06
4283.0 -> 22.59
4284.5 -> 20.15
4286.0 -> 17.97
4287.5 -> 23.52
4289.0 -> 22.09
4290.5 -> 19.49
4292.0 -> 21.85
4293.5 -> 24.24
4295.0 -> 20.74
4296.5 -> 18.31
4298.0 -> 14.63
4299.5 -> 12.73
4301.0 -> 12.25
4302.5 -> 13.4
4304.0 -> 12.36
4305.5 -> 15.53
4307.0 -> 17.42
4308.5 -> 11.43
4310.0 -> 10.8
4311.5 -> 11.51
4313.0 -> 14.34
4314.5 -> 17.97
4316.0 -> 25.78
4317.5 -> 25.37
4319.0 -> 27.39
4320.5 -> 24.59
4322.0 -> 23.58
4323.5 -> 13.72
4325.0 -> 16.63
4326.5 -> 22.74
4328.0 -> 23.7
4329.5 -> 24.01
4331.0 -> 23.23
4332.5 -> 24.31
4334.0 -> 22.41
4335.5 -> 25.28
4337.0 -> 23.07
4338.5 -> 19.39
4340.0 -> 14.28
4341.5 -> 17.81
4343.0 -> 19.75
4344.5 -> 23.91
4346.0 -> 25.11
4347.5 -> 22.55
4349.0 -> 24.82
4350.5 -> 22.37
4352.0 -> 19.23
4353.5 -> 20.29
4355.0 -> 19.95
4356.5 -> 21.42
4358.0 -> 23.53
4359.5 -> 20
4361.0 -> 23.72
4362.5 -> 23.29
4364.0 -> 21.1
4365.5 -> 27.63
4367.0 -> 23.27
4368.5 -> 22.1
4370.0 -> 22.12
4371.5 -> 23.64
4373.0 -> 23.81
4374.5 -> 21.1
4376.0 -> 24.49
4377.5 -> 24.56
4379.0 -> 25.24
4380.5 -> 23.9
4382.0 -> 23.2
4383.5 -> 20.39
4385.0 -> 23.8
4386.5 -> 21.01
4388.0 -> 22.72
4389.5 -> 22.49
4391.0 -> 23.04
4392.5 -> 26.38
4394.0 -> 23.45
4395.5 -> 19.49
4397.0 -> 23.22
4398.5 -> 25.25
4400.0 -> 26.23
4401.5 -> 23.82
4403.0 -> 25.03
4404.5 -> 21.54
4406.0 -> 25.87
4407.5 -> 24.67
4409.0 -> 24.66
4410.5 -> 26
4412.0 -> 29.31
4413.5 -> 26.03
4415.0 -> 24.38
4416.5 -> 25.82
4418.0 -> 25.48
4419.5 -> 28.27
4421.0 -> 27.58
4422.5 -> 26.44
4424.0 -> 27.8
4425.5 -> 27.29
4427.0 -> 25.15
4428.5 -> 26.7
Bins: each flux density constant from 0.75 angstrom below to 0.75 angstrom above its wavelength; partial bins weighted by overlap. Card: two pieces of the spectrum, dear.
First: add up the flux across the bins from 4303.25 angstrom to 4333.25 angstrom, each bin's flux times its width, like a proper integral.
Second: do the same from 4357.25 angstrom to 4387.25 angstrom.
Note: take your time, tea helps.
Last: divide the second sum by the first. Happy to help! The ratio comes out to 1.20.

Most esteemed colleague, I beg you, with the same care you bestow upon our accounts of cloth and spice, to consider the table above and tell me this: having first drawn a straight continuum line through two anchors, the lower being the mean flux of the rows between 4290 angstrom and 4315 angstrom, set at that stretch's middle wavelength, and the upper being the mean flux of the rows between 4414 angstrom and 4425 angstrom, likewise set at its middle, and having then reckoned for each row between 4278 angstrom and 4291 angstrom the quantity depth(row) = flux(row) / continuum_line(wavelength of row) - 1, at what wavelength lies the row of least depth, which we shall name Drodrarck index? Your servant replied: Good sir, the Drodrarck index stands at 4286.0 angstrom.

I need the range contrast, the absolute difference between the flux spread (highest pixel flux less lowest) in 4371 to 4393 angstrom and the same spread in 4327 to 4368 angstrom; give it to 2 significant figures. 7.4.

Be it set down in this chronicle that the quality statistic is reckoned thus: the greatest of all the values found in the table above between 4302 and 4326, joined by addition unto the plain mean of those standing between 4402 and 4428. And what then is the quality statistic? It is 53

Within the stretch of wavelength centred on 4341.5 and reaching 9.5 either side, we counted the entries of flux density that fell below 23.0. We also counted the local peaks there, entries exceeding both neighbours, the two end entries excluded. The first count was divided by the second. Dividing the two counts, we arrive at 2.3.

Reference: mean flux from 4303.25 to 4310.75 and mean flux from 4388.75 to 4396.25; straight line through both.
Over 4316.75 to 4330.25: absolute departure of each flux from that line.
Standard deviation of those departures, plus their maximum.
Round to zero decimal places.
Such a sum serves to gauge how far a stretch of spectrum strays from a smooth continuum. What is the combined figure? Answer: 16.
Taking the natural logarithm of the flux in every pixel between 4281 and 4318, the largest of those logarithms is 3.250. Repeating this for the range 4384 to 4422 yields 3.378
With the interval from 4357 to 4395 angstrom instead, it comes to 3.319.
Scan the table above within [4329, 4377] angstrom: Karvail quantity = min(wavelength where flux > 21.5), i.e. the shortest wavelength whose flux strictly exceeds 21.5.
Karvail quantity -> 4329.5 angstrom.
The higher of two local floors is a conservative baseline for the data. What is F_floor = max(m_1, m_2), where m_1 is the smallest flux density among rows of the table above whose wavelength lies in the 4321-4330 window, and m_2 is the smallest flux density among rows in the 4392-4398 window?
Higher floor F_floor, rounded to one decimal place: 19.5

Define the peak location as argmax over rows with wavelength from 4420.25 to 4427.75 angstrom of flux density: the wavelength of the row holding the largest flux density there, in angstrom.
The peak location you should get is 4424.0 angstrom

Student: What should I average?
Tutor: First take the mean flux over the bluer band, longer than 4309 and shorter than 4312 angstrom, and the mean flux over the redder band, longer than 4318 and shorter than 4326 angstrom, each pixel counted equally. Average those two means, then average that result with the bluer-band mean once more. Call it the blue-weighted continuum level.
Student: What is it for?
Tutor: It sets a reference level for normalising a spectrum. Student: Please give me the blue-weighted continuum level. 13.7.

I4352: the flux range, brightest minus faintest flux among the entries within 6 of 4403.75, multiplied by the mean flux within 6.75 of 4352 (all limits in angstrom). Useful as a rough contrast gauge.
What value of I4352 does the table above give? 104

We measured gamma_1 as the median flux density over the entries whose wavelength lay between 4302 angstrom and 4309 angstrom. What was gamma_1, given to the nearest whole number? 13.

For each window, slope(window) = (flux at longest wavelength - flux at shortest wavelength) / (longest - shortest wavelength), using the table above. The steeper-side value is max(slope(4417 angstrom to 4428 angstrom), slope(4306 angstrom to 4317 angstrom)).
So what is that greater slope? 0.9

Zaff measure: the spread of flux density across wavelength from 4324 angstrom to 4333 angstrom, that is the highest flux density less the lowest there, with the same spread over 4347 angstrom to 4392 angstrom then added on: 16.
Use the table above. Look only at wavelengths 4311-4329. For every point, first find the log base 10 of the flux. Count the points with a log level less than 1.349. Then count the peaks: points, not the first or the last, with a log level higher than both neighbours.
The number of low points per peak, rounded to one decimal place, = 2.5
